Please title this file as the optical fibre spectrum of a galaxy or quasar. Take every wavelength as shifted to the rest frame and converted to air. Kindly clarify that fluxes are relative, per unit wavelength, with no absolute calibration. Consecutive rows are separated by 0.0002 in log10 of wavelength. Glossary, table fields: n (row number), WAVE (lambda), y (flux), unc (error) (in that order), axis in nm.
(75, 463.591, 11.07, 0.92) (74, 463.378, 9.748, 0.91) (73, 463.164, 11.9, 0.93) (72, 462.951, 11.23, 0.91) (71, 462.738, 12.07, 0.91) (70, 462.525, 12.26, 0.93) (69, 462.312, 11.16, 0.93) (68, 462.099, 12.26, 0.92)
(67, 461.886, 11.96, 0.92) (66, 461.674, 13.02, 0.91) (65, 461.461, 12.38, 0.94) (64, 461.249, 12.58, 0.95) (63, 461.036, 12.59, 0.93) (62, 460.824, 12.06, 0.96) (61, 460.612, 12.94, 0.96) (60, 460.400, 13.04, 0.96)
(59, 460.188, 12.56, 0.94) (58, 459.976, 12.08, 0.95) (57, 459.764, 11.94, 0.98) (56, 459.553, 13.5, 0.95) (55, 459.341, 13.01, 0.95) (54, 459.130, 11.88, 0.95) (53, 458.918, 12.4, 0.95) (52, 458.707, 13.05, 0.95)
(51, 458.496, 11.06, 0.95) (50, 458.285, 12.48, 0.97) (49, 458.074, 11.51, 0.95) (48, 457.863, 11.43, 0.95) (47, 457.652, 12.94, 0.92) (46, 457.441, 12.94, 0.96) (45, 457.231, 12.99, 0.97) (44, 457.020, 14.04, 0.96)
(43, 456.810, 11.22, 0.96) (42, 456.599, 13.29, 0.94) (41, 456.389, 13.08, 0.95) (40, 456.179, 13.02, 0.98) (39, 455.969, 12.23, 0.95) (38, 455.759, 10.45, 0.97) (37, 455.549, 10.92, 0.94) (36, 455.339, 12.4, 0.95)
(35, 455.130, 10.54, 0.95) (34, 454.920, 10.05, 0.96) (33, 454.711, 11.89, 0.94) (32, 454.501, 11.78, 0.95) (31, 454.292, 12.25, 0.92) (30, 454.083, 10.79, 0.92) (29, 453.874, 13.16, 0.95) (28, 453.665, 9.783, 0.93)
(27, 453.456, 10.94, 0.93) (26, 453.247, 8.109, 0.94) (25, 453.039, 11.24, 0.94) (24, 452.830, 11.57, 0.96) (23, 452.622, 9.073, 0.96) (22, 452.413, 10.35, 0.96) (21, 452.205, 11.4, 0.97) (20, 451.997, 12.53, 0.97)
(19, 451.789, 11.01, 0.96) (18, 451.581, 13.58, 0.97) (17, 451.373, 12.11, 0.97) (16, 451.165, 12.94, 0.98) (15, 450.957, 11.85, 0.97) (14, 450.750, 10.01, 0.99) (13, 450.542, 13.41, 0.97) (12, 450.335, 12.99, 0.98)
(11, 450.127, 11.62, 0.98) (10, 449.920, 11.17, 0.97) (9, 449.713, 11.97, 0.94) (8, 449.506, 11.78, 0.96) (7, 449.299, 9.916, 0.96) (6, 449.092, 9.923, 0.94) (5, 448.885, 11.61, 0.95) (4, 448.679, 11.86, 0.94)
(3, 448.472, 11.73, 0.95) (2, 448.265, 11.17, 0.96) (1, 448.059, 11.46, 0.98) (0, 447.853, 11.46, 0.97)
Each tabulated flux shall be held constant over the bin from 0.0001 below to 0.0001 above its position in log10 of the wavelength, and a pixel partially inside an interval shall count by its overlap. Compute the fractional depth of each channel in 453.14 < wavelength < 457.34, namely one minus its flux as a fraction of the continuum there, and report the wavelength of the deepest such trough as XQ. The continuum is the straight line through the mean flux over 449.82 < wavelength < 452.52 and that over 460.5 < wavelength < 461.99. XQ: 453.247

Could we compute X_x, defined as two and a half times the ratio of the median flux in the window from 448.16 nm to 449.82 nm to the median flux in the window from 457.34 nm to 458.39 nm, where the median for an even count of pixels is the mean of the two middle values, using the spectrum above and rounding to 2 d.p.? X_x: 2.34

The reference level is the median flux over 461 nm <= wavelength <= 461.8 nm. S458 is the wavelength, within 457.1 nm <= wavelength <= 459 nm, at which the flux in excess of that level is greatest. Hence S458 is 458.707 nm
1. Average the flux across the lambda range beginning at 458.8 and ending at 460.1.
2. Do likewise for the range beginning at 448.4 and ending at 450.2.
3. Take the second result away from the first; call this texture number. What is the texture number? 1.2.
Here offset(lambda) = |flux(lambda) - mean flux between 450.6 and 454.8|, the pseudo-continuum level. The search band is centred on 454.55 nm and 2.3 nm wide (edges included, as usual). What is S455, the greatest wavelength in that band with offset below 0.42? 455.549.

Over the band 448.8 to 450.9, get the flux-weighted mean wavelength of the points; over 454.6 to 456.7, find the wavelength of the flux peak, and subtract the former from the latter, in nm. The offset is 6.76 nm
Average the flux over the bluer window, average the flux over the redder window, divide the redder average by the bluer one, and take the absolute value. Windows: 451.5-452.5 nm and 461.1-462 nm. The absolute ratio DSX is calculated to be 1.06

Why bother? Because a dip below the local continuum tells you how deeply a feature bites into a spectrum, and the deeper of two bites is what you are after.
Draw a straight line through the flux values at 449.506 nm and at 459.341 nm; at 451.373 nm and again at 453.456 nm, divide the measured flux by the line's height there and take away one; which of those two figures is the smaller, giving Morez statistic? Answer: -0.109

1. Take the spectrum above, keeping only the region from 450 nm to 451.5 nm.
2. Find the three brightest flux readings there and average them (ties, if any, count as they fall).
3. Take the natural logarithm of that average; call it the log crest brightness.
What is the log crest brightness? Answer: 2.57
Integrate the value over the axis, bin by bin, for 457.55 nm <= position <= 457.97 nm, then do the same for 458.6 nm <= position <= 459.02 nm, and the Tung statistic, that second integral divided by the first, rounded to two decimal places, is 1.05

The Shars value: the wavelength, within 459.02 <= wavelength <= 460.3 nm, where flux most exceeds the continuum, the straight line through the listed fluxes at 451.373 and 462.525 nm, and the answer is 459.553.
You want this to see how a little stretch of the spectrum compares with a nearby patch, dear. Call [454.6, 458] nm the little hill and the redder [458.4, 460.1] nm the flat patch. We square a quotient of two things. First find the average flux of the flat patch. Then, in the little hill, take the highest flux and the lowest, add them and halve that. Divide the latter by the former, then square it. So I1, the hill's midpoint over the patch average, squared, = 0.95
